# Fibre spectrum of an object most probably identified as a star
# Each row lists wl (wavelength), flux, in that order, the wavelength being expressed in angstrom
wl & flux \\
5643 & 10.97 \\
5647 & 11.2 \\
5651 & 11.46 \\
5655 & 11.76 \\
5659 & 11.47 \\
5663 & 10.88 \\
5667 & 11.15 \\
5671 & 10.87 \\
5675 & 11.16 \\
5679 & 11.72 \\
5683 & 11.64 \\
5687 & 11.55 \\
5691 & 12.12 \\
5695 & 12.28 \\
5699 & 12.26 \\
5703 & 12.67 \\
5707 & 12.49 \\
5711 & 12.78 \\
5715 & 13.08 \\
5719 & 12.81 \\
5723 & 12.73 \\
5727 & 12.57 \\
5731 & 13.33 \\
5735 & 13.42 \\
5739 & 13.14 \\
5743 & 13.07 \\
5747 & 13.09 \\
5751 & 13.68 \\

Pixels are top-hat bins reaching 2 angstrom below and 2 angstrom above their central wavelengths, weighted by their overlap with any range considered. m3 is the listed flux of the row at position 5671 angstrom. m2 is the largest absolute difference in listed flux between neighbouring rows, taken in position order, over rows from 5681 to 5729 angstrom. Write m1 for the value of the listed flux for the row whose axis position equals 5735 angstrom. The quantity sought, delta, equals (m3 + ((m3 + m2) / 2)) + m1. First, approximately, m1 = 13.42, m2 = 0.57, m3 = 10.87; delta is 30.0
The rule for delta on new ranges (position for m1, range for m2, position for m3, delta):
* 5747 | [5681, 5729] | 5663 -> 29.7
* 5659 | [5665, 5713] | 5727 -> 30.6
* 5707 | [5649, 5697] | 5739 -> 32.5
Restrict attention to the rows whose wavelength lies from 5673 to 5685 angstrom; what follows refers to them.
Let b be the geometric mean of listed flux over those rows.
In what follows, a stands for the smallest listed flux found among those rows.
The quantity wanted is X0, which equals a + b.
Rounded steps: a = 11.16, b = 11.5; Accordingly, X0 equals 22.7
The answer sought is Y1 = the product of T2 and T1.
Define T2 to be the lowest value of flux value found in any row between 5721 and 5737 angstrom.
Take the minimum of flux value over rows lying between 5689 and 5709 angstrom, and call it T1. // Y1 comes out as 152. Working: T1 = 12.12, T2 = 12.57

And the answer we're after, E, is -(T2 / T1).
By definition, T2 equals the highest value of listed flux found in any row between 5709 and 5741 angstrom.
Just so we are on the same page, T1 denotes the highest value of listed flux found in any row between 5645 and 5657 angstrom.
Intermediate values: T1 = 11.76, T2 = 13.42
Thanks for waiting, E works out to -1.14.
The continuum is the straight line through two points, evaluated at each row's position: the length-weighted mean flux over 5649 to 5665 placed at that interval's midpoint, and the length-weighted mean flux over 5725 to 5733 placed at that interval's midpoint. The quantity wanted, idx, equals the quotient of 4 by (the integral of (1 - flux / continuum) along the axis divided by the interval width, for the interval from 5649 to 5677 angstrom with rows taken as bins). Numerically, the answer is 173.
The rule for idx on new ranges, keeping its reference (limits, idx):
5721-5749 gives 1785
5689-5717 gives -363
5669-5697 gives 141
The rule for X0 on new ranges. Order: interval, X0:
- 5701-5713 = 25.1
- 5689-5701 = 24.3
